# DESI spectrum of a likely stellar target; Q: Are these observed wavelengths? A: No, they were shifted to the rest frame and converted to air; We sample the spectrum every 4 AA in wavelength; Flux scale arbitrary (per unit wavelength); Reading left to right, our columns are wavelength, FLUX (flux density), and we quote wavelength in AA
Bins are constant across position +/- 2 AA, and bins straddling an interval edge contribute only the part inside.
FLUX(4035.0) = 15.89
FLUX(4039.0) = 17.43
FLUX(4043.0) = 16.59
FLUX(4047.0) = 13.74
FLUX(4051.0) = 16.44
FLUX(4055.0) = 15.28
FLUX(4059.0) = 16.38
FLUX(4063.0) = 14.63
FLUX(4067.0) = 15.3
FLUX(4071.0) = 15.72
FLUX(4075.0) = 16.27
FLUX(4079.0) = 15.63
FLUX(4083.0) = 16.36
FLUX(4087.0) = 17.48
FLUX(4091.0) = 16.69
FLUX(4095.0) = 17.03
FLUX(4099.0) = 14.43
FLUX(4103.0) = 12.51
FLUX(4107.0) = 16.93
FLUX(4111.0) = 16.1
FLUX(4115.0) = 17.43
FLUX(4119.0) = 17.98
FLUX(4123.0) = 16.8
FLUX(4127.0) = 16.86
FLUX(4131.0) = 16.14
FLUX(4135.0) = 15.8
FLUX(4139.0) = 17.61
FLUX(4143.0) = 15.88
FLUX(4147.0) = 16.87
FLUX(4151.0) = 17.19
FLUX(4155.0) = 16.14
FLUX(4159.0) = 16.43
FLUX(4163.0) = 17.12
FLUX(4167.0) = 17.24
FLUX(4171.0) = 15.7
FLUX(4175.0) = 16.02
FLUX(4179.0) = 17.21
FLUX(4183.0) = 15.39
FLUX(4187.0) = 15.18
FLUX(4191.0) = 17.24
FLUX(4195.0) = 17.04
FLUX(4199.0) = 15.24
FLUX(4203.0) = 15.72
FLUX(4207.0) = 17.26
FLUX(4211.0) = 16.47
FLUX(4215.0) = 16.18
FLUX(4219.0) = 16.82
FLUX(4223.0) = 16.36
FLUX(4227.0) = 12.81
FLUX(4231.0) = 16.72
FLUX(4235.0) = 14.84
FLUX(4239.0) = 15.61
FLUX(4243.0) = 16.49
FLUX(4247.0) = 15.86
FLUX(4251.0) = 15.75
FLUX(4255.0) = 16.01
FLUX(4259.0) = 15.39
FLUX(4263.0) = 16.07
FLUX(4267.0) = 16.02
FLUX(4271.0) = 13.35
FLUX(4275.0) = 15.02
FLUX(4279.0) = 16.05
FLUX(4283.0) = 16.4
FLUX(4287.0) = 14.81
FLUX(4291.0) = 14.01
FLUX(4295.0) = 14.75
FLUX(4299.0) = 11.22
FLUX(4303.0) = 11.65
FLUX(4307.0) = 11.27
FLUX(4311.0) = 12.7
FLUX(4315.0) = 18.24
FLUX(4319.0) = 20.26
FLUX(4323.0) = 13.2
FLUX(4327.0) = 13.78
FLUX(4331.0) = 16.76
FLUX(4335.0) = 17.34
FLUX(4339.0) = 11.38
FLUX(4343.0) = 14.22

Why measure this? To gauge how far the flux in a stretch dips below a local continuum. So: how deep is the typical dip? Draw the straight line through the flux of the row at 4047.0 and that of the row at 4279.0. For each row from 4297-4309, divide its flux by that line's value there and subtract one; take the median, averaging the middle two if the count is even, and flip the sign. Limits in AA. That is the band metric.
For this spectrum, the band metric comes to 0.31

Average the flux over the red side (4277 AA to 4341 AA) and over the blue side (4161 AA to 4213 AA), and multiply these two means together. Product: 239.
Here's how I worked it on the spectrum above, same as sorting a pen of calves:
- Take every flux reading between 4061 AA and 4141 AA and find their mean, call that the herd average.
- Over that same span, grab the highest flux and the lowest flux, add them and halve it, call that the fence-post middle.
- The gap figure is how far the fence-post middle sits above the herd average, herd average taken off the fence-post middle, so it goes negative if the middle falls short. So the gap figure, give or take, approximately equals -0.94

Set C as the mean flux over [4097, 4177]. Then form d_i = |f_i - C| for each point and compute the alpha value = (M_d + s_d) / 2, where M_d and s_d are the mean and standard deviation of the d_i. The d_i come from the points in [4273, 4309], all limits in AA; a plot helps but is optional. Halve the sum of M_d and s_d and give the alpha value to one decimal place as 2.2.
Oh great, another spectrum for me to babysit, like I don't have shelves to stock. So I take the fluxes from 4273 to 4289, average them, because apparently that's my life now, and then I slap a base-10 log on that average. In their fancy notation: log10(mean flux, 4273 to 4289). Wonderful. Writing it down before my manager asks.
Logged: 1.19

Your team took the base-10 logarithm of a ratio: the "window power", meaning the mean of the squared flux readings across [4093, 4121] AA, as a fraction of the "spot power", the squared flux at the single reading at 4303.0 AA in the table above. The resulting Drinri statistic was 0.28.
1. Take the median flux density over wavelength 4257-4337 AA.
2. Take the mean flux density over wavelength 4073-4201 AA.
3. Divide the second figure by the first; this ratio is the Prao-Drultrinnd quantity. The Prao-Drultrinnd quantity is 1.10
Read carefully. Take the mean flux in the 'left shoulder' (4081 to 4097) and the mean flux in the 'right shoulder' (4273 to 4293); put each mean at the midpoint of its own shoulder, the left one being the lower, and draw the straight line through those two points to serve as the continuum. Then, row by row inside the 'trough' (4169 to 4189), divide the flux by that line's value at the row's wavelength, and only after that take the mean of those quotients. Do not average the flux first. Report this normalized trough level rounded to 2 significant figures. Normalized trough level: 0.99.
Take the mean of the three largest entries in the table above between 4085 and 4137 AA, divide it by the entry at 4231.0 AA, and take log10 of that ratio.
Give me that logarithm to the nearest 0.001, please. 0.023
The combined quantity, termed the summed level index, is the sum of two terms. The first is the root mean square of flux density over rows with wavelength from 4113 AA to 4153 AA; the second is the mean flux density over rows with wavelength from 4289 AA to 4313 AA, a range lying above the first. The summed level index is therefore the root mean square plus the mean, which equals 29.5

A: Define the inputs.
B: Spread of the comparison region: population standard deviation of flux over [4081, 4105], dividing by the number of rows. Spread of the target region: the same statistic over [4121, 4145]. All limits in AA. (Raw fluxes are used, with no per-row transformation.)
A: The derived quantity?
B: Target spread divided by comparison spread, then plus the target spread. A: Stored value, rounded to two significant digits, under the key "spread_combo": 1.0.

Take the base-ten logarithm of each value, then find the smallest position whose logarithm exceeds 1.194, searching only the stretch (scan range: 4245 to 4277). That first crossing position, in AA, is 4247.0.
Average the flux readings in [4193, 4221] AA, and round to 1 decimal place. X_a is 16.4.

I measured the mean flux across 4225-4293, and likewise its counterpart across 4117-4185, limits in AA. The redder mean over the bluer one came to 0.93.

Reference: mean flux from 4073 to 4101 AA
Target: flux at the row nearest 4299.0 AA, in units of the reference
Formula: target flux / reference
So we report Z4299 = 0.69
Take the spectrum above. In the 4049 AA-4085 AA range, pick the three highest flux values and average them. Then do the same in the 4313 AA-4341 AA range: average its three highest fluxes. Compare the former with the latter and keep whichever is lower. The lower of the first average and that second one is 16.4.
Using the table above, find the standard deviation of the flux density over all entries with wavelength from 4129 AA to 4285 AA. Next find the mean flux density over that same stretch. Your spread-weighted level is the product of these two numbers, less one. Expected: 15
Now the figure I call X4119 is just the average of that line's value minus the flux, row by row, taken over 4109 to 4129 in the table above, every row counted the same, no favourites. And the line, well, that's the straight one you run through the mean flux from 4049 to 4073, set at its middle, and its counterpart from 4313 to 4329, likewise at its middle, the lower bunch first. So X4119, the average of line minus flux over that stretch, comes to -1.2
